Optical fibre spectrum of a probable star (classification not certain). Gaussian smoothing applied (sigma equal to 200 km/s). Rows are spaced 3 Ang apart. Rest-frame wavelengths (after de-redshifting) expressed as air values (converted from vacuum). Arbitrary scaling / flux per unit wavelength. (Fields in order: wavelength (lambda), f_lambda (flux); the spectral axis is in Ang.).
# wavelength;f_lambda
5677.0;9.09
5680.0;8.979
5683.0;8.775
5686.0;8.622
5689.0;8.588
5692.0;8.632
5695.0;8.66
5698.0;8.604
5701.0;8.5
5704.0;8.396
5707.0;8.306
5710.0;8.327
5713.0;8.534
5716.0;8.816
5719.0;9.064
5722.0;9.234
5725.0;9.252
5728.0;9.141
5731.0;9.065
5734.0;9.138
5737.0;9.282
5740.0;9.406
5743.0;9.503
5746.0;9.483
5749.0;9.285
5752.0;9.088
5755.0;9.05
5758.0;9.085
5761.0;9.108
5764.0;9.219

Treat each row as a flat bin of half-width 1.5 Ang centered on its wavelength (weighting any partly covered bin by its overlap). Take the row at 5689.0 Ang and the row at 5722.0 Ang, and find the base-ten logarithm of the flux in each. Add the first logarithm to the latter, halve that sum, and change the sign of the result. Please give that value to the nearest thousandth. -0.950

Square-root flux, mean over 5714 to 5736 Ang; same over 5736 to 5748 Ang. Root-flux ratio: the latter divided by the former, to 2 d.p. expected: 1.02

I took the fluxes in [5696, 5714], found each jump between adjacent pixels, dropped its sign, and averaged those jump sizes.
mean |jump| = 0.105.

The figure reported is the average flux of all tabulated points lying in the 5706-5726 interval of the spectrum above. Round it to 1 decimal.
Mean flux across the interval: 8.8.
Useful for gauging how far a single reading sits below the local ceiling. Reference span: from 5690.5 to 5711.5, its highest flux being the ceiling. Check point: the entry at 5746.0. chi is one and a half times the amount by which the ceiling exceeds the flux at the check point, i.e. -1.2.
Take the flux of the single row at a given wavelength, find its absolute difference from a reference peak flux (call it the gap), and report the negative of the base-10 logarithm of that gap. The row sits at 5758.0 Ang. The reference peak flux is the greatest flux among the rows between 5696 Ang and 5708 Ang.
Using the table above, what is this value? 0.32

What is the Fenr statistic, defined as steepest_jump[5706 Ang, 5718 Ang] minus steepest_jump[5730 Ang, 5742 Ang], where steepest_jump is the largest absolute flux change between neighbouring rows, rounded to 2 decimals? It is 0.14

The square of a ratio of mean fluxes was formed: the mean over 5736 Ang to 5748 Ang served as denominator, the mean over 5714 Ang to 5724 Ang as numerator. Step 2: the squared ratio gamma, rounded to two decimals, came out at 0.92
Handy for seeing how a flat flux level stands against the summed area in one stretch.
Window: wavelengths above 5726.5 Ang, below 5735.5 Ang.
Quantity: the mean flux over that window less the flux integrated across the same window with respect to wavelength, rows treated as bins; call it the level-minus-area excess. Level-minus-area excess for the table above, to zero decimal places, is -73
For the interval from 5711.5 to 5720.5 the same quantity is -70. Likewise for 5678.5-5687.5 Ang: -70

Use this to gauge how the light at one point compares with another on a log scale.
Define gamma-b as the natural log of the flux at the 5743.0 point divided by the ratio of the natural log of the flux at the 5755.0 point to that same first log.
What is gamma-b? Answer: 2.30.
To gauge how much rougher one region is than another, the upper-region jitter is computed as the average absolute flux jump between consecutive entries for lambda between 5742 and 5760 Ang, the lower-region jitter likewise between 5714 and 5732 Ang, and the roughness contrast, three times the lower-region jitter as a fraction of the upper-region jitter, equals 3.8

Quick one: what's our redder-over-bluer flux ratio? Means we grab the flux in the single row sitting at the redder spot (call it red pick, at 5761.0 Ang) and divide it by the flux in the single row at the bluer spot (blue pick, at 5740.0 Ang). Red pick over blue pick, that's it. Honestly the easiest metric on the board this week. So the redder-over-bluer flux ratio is 0.97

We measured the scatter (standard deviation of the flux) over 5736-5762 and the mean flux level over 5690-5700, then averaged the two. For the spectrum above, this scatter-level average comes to 4.40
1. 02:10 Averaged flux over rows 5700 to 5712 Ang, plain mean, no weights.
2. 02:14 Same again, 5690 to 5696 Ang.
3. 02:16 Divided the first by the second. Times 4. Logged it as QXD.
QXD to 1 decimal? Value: 3.9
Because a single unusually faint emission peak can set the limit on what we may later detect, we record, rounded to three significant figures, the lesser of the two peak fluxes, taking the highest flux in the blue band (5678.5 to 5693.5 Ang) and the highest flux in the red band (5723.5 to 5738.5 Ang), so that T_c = 8.98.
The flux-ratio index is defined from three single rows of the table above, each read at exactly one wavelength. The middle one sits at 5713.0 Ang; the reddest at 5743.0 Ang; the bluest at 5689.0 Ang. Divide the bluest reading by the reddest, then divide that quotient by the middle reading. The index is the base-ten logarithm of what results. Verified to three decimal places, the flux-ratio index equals -0.975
